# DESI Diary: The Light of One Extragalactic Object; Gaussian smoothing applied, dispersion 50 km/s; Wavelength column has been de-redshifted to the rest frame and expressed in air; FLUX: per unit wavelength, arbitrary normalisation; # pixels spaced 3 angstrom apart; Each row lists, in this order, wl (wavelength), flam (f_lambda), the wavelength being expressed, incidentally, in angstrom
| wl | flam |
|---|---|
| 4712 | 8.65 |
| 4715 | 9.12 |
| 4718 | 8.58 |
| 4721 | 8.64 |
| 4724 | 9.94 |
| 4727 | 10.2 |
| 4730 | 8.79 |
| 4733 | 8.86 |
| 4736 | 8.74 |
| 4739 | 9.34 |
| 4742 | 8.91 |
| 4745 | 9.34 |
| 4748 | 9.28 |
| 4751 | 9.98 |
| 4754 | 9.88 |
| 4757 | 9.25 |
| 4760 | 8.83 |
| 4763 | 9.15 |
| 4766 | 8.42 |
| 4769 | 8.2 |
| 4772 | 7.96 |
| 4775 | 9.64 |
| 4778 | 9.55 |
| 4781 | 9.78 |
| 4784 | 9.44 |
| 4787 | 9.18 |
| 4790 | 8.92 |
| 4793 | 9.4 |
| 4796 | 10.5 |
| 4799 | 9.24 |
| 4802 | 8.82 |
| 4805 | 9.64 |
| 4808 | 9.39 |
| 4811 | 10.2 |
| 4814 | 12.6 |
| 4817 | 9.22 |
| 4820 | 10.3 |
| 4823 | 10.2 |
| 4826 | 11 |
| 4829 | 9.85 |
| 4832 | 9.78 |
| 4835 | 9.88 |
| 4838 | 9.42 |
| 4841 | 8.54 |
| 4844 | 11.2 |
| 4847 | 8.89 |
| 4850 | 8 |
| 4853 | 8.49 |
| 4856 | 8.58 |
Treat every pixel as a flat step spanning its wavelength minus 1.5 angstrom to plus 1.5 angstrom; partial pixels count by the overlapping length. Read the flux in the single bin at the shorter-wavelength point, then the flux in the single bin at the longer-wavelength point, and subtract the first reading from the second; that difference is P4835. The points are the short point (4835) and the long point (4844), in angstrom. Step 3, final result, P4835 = 1.3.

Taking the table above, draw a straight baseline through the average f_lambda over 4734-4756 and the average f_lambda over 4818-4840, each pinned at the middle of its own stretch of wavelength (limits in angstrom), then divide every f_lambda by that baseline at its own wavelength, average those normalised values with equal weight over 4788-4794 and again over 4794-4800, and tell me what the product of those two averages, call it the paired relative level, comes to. 0.95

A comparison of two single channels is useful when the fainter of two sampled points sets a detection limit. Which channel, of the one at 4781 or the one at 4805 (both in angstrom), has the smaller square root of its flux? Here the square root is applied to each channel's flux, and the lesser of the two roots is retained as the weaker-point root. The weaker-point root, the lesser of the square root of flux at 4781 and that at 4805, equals 3.10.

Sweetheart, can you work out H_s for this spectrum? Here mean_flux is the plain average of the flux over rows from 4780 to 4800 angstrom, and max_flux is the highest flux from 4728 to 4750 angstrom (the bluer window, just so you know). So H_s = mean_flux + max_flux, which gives 18.8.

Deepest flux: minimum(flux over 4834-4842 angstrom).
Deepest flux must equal 8.54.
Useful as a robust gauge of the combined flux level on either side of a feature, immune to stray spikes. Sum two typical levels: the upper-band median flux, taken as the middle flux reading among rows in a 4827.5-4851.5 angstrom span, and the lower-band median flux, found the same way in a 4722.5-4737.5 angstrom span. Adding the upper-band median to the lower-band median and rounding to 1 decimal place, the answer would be 18.5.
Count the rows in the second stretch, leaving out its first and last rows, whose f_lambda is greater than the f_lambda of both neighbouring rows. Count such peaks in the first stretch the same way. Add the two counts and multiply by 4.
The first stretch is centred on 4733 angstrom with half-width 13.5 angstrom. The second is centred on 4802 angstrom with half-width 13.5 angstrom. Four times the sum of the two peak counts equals 20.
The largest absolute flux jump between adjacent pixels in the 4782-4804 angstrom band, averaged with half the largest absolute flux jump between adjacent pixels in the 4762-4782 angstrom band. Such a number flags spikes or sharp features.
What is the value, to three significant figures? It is 1.05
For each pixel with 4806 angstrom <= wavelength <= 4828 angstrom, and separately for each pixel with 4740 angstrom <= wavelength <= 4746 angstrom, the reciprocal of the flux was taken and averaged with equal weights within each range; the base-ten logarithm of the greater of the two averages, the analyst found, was -0.960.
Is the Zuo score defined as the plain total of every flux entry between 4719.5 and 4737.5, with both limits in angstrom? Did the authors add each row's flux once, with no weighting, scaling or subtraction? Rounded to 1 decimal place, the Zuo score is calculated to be 55.2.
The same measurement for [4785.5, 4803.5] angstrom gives 56.1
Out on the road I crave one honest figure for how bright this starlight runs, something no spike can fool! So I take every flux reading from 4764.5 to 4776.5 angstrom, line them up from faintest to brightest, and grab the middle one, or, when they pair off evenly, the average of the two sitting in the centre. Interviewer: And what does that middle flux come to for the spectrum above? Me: 8.3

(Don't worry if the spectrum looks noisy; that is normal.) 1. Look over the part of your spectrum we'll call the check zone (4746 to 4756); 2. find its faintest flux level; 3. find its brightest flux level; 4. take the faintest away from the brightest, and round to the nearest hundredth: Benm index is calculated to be 0.70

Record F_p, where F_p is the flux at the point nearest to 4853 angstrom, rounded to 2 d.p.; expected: 8.49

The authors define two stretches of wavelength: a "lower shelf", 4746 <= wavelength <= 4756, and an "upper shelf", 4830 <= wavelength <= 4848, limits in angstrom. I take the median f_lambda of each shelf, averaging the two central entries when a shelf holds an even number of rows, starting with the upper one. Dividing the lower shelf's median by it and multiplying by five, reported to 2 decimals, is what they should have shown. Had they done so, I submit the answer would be 5.15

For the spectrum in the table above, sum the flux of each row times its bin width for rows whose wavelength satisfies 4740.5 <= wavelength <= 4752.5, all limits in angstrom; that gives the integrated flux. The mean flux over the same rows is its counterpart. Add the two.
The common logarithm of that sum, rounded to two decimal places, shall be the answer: 2.09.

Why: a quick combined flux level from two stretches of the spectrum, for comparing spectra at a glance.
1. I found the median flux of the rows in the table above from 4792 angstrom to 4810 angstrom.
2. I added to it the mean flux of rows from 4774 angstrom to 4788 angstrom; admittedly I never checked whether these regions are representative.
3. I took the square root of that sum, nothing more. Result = 4.35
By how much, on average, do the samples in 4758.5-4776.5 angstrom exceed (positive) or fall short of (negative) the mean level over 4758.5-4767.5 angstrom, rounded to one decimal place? -0.1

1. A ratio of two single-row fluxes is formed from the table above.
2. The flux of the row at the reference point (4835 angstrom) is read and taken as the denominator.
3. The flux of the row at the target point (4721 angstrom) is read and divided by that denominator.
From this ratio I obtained 0.87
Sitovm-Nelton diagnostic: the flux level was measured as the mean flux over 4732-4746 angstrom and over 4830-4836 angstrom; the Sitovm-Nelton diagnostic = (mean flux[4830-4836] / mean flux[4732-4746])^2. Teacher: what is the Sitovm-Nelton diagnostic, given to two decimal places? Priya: 1.18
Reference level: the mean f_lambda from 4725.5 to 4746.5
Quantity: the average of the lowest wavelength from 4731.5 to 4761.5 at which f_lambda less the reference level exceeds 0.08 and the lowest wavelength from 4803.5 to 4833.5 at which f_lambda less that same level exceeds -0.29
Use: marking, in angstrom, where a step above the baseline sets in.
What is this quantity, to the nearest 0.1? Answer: 4772.0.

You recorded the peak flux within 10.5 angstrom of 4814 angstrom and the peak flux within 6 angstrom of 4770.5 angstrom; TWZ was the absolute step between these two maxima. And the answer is 3.0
